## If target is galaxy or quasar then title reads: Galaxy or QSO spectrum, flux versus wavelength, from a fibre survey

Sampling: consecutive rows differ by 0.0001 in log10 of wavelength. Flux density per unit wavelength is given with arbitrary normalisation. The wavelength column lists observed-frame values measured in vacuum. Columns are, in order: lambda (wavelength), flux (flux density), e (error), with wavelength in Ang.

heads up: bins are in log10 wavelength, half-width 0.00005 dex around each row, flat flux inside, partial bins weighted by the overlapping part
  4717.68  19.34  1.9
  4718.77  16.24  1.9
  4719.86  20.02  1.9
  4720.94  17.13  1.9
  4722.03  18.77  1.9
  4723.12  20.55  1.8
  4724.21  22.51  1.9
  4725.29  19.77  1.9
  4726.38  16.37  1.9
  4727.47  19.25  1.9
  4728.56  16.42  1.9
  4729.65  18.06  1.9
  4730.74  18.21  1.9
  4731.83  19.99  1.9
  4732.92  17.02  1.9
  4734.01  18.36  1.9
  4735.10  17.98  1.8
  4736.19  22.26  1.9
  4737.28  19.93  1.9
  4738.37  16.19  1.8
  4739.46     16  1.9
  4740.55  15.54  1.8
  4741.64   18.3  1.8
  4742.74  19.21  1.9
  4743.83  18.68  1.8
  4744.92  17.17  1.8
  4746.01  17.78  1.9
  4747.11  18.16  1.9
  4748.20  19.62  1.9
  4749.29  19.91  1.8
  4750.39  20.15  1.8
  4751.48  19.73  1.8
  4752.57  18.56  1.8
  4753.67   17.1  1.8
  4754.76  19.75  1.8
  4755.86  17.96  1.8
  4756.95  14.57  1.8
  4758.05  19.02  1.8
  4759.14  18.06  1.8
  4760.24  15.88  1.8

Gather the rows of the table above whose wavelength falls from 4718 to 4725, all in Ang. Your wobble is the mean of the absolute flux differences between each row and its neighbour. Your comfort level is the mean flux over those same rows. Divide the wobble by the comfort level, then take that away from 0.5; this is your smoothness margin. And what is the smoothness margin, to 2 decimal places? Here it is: 0.37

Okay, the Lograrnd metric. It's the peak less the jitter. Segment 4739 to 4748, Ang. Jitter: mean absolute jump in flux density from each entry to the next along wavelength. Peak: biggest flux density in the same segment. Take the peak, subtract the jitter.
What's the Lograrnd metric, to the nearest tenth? 18.2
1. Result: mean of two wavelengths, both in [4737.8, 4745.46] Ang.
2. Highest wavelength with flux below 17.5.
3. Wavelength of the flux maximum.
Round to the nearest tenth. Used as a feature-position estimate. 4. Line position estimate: 4743.8 Ang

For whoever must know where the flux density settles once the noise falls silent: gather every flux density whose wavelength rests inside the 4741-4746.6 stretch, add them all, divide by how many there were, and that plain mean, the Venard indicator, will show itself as 18.2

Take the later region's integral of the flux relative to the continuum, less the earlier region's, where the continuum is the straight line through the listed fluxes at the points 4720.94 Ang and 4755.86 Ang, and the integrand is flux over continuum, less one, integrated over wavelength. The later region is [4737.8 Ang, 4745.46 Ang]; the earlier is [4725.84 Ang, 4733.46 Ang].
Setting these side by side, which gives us -0.39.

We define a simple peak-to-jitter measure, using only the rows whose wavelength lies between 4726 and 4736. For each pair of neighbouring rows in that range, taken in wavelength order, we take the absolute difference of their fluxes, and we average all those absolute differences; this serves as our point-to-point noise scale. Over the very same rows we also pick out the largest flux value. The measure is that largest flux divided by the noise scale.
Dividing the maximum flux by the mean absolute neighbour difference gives 11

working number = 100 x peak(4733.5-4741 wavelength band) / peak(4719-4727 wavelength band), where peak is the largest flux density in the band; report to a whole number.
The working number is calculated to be 99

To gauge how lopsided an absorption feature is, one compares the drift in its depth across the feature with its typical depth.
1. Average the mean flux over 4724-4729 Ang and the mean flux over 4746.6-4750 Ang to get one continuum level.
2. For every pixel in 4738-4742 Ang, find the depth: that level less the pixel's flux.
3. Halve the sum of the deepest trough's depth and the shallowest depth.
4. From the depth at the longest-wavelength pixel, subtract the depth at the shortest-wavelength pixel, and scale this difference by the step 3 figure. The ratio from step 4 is -1.0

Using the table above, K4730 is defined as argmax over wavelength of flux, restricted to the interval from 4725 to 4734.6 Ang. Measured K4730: 4731.83 Ang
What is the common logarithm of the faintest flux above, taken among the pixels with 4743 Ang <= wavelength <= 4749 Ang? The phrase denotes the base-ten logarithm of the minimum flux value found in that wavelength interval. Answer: 1.23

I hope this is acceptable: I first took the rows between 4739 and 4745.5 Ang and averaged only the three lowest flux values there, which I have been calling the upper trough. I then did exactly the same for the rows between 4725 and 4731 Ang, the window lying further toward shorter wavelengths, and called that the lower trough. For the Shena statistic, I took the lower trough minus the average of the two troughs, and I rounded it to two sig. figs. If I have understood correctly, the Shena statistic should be 0.36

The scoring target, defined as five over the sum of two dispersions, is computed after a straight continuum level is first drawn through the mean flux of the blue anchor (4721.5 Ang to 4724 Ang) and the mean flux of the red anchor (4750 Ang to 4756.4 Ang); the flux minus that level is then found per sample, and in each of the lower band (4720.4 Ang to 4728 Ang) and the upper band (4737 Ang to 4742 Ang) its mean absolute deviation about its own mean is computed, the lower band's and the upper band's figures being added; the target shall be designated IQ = 1.62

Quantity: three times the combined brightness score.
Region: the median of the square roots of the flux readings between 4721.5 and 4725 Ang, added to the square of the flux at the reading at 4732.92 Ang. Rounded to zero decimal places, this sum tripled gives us 883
